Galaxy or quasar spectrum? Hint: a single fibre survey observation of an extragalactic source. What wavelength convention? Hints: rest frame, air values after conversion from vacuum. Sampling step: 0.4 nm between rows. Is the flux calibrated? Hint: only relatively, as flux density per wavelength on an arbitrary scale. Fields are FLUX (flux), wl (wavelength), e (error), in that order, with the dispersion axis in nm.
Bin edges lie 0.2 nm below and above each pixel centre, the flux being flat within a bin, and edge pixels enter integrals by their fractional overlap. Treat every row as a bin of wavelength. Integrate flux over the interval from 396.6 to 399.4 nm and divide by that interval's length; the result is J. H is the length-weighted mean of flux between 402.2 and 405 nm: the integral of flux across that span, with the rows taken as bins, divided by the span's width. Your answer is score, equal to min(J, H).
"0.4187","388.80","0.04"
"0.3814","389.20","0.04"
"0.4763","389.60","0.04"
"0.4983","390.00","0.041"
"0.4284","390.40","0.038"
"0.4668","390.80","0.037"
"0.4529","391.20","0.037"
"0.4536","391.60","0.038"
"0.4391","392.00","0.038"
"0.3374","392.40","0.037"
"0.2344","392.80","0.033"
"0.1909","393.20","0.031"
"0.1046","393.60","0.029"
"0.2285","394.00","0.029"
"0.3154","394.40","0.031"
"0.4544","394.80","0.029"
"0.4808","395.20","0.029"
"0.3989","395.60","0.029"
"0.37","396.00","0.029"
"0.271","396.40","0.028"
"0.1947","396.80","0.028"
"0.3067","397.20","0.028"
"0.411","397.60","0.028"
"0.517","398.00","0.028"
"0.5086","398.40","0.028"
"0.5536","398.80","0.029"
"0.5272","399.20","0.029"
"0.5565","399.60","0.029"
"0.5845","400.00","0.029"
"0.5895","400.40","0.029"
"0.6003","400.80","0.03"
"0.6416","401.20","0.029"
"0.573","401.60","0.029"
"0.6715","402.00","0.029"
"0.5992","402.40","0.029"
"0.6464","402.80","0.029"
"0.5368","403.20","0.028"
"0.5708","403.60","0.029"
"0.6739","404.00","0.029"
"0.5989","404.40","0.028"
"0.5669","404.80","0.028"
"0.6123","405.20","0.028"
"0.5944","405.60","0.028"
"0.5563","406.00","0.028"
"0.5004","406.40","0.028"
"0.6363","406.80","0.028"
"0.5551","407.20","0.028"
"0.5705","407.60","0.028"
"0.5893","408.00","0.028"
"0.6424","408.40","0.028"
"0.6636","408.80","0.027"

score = 0.43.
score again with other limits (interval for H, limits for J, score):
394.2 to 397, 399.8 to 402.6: 0.36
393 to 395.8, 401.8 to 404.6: 0.31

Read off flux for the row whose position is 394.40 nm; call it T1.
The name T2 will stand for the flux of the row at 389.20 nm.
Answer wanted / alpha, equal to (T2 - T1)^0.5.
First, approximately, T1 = 0.3154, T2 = 0.3814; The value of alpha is 0.26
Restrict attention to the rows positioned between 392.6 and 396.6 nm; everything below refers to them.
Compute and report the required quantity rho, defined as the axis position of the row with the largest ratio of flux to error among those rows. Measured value 395.20 nm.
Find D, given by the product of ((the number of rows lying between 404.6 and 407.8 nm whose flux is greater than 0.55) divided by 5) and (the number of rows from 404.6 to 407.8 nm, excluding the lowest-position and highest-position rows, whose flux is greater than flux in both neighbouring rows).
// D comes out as 3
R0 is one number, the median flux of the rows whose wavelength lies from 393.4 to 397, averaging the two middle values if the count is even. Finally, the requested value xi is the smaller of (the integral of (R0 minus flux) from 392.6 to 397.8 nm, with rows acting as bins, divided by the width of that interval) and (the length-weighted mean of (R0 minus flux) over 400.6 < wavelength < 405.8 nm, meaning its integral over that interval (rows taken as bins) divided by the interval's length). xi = -0.291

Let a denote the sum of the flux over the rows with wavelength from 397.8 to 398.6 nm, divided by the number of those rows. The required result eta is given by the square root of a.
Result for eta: 0.72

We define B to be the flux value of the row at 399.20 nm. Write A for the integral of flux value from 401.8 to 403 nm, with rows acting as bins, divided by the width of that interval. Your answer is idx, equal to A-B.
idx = 0.11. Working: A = 0.64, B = 0.5272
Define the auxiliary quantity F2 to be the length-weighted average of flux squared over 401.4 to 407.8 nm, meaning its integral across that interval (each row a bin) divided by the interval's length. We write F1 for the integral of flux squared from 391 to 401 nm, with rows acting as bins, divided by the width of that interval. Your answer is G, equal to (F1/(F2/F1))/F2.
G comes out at 0.3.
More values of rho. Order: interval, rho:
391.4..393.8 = 391.60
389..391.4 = 390.80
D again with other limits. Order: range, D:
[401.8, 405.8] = 5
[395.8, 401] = 2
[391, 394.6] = 0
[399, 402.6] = 3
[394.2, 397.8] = 0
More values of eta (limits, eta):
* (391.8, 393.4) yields 0.55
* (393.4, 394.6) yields 0.46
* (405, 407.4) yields 0.76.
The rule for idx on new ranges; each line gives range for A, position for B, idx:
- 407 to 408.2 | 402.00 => -0.10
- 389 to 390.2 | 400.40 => -0.14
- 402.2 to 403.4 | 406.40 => 0.09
